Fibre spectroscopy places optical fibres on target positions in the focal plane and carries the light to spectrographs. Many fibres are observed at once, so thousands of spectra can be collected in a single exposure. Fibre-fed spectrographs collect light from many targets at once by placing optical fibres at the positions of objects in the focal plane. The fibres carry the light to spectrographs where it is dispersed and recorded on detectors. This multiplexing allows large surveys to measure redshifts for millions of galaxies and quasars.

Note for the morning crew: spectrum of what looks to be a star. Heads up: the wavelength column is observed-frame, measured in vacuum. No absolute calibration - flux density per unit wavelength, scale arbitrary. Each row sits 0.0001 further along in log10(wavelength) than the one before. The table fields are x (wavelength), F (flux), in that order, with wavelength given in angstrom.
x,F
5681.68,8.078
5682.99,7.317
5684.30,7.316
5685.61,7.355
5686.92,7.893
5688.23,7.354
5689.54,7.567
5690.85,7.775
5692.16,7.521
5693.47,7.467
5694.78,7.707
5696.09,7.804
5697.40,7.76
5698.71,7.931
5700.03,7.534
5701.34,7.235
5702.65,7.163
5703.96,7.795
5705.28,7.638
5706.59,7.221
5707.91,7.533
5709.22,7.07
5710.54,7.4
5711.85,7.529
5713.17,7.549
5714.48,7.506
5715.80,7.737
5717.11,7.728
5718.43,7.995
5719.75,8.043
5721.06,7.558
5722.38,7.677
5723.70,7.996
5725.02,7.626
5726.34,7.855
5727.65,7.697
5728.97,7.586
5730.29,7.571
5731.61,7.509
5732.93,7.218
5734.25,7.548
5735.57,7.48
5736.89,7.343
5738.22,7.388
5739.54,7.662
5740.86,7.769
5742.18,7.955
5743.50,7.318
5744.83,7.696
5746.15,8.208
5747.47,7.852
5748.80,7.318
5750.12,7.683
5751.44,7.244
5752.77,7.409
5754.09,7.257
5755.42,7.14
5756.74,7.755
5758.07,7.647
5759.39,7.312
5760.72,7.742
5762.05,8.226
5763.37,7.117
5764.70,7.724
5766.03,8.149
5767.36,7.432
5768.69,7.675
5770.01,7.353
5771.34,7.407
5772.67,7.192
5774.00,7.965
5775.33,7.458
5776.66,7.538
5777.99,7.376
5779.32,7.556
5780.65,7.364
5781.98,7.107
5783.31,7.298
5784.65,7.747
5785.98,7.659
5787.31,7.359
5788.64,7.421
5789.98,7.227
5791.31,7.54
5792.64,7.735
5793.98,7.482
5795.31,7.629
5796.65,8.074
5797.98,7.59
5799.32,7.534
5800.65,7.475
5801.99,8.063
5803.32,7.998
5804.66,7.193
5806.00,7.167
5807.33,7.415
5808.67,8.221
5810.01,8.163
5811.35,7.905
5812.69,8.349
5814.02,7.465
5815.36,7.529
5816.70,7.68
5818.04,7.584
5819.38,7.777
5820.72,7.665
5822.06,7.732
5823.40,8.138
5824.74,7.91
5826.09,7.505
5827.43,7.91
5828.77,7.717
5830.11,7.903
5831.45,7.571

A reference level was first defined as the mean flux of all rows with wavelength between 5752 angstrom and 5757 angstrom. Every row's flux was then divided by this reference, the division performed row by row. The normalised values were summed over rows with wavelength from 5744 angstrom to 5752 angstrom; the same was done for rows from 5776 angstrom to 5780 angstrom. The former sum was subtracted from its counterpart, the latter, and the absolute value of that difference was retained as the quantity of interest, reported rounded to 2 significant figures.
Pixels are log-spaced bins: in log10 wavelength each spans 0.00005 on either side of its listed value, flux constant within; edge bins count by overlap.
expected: 3.2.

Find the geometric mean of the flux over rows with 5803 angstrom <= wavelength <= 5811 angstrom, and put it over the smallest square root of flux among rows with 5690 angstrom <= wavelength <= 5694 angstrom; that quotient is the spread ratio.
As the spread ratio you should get 2.81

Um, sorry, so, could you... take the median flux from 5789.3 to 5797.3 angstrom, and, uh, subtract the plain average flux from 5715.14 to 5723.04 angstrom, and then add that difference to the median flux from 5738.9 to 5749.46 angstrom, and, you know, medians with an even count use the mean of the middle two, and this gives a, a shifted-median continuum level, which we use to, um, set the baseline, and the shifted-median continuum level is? 7.53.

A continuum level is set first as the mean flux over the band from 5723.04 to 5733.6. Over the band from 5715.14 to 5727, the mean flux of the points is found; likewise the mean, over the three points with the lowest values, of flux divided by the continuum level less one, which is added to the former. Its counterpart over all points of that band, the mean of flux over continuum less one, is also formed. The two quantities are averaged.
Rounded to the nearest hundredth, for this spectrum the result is 3.91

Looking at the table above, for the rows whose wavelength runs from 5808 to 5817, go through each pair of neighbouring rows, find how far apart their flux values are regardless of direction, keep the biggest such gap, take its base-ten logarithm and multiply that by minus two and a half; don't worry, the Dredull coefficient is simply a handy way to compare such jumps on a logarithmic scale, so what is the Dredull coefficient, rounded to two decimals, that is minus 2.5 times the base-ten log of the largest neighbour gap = 0.13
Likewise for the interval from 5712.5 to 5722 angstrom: 0.79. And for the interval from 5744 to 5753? 0.68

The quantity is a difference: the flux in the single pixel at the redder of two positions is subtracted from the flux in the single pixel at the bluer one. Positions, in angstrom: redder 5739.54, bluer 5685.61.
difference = -0.31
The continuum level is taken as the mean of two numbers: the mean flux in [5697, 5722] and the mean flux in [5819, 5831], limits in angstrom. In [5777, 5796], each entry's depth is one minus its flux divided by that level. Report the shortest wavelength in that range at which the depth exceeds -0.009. 5777.99 angstrom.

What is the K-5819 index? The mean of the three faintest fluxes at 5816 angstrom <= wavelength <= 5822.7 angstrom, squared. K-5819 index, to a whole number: 58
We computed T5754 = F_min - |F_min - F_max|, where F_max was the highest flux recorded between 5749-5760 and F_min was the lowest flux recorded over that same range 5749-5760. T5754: 6.5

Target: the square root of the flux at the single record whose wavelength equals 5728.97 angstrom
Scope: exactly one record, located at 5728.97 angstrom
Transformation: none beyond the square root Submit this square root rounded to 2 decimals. 2.75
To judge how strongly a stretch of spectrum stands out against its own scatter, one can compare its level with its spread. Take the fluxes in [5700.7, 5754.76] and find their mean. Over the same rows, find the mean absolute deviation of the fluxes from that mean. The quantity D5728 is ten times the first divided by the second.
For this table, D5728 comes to 363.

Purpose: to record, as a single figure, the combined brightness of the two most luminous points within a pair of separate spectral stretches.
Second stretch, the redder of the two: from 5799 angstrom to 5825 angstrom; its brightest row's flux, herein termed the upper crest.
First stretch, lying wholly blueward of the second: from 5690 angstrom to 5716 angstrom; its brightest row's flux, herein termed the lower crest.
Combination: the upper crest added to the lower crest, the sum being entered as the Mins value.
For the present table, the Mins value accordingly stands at 16.3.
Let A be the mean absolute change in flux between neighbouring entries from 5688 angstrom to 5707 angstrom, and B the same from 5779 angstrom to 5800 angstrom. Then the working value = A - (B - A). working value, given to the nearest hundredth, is 0.22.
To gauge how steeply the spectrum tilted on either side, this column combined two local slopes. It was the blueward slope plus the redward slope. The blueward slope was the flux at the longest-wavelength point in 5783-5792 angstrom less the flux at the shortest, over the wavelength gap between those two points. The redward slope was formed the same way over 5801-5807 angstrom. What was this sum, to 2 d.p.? -0.19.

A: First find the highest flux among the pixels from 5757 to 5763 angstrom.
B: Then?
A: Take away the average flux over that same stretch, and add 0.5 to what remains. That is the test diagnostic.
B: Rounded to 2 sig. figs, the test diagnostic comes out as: 1.0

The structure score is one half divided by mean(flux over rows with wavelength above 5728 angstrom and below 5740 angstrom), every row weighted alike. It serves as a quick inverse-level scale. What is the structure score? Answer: 0.0669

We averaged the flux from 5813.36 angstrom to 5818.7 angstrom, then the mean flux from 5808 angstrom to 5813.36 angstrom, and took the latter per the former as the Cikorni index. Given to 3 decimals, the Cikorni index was 1.079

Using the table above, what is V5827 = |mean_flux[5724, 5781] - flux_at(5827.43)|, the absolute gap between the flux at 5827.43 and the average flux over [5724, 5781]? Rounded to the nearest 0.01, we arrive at 0.34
